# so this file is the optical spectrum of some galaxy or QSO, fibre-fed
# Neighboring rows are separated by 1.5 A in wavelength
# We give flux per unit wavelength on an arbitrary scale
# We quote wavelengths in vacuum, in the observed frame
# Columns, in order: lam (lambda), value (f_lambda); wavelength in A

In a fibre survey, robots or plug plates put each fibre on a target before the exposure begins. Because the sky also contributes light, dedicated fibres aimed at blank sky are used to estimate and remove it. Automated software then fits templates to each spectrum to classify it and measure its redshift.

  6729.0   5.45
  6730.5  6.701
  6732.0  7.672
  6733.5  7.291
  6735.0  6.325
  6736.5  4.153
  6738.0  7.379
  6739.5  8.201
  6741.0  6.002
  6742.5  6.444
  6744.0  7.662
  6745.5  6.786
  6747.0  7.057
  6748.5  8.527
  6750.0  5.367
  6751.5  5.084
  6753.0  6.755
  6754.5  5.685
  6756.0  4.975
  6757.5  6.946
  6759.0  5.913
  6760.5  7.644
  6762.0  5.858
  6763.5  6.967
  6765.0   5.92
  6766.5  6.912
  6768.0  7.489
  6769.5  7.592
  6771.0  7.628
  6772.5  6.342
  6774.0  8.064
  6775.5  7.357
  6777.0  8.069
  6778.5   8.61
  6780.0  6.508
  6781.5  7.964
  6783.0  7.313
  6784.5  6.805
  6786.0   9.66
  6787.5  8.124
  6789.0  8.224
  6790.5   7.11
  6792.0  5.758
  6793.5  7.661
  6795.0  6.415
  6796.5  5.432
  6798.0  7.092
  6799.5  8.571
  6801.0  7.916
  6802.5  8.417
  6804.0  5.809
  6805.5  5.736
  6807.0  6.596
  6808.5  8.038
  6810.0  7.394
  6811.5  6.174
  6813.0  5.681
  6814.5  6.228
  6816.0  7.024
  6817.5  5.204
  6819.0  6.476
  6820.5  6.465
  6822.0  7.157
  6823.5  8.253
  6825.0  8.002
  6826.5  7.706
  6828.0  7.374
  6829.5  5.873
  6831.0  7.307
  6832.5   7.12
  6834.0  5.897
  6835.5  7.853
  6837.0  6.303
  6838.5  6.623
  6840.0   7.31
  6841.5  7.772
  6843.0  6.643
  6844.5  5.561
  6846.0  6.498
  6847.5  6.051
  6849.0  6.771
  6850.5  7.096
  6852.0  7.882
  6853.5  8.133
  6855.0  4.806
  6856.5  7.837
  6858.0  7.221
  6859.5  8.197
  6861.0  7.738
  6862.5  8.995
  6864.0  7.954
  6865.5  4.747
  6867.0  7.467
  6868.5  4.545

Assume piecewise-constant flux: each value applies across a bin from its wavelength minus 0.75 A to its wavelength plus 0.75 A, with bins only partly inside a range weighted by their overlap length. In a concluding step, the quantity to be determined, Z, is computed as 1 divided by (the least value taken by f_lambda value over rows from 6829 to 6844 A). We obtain 0.170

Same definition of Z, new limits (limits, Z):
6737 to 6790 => 0.201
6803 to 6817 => 0.176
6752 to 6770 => 0.201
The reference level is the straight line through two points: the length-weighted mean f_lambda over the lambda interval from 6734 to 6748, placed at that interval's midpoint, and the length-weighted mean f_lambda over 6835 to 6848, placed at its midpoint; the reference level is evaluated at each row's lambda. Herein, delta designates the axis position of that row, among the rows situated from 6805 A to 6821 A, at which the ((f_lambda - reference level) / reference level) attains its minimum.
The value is 6817.5 A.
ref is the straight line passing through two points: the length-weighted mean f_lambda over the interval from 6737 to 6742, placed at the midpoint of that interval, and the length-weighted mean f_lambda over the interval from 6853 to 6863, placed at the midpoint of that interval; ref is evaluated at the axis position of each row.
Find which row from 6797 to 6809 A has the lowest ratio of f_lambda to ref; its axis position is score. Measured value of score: 6805.5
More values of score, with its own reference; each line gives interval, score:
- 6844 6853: 6844.5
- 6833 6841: 6834.0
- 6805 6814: 6813.0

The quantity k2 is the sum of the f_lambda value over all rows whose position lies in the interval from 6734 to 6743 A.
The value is 39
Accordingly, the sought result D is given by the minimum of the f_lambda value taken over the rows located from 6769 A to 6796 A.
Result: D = 5.758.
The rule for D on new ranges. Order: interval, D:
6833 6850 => 5.561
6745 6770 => 4.975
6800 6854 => 5.204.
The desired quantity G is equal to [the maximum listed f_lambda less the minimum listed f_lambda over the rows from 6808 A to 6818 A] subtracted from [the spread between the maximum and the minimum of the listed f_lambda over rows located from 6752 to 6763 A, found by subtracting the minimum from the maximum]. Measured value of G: -0.2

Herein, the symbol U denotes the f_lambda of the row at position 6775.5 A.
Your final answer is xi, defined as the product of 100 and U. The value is 736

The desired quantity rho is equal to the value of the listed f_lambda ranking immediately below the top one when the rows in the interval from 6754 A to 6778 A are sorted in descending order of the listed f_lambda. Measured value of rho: 8.064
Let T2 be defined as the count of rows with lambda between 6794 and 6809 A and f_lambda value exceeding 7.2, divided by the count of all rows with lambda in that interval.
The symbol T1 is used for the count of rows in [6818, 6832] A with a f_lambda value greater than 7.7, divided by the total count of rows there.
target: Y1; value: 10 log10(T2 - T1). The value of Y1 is -12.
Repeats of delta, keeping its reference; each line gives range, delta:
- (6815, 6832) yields 6817.5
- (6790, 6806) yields 6796.5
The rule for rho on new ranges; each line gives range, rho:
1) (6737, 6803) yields 8.61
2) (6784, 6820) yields 8.571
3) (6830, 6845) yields 7.772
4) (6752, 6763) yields 6.946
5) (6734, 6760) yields 8.201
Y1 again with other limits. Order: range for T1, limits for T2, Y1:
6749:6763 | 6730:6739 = -3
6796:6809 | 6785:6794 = -7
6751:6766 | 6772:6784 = -1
